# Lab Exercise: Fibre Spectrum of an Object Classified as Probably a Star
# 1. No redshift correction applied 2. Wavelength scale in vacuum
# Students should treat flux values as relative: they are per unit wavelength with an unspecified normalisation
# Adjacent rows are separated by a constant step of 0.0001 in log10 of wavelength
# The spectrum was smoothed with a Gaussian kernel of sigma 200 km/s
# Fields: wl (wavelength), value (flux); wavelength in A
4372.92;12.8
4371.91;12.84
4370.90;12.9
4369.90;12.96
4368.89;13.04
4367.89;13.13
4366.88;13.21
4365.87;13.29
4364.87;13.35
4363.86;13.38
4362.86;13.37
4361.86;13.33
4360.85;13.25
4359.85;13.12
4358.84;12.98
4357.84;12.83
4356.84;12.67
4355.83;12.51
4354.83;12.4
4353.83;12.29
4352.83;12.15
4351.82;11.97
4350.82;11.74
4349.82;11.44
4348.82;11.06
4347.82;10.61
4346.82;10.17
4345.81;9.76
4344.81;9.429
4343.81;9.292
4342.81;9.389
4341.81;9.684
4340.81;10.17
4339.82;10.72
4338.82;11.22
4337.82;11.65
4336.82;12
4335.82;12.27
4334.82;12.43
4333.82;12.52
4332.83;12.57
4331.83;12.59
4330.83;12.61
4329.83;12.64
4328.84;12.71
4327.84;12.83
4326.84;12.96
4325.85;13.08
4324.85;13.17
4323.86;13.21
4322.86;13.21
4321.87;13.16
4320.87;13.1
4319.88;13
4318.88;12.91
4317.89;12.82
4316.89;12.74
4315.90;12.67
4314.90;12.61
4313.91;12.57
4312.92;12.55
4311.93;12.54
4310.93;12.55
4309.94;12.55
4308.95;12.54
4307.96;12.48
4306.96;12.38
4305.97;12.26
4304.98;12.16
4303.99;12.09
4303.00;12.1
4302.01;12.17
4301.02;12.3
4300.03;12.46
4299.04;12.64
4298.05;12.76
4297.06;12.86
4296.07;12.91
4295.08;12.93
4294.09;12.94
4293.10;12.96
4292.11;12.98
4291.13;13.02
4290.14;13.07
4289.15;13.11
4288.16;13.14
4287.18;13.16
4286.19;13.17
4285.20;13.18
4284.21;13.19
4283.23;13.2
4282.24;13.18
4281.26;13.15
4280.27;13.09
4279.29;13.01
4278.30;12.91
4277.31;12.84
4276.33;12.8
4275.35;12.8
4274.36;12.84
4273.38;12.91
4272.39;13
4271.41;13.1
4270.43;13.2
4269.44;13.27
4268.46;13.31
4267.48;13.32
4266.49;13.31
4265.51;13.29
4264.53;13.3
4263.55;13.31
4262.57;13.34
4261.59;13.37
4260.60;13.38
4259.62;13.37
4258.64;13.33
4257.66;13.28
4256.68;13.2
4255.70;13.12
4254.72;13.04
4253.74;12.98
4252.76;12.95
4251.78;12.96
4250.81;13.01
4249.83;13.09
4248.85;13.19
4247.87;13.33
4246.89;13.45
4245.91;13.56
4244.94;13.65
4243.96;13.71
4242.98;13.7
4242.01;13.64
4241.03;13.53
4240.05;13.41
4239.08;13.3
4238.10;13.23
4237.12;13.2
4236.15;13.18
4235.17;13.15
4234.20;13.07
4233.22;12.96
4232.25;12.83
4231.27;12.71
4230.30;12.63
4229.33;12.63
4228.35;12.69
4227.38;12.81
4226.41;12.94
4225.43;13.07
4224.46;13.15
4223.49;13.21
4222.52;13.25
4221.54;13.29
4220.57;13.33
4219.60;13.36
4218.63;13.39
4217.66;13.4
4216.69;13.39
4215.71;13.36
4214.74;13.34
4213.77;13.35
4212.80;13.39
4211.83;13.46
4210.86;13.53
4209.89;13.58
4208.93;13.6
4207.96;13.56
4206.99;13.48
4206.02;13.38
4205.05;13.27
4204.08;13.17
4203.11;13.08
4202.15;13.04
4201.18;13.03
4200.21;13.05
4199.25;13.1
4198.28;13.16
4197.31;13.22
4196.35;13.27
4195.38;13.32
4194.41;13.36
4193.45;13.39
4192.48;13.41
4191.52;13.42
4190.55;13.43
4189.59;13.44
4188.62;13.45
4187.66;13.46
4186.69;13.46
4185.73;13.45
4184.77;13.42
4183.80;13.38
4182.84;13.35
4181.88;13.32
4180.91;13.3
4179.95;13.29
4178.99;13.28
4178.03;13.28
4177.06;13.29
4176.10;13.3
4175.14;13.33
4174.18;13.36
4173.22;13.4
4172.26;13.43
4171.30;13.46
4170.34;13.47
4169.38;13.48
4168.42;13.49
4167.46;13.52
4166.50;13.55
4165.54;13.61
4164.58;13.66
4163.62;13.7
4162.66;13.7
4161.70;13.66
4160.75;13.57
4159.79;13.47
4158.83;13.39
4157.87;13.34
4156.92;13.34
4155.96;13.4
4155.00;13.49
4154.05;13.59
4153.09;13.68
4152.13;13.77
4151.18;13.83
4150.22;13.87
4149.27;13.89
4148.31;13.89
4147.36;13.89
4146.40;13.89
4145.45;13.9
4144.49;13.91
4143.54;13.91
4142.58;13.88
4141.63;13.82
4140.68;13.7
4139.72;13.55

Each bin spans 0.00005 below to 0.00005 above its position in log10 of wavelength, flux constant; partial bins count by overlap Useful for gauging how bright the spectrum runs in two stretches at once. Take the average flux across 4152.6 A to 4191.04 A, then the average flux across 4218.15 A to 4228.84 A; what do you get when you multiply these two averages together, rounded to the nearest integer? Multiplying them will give 177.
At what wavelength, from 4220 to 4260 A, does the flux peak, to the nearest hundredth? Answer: 4243.96 A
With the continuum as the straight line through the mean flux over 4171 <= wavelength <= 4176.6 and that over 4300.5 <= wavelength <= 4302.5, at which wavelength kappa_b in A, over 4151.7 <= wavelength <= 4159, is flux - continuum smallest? 4156.92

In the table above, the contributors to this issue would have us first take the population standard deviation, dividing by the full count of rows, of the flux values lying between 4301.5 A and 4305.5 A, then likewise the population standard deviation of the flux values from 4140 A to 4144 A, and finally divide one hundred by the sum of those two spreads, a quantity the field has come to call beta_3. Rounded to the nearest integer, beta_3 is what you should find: 864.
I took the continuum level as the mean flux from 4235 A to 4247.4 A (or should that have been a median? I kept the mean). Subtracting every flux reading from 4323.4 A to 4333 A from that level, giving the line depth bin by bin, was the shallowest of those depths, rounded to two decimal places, 0.23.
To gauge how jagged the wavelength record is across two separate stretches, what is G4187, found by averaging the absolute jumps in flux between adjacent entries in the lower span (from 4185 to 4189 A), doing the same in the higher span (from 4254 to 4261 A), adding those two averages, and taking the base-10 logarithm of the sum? -1.20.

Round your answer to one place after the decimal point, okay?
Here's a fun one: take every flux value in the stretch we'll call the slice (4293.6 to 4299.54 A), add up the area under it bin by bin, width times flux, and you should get 76.2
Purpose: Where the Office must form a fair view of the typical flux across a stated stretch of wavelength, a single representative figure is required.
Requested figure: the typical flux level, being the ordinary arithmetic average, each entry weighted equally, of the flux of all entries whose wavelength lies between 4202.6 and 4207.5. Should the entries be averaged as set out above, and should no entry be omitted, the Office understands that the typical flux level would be 13.3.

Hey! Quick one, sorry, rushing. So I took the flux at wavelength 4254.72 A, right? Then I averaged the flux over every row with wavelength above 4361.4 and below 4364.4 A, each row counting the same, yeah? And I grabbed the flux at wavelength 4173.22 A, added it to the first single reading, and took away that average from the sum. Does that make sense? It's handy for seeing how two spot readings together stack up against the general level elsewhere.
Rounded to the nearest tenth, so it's 13.1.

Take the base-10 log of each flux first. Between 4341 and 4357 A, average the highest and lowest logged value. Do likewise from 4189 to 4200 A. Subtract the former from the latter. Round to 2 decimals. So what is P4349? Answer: 0.09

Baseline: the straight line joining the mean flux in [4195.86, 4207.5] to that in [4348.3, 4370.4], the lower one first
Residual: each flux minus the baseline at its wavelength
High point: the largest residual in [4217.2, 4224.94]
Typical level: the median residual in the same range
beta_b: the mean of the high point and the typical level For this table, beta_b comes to 0.22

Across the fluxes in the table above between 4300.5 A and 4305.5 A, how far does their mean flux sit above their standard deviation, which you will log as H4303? 12.1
